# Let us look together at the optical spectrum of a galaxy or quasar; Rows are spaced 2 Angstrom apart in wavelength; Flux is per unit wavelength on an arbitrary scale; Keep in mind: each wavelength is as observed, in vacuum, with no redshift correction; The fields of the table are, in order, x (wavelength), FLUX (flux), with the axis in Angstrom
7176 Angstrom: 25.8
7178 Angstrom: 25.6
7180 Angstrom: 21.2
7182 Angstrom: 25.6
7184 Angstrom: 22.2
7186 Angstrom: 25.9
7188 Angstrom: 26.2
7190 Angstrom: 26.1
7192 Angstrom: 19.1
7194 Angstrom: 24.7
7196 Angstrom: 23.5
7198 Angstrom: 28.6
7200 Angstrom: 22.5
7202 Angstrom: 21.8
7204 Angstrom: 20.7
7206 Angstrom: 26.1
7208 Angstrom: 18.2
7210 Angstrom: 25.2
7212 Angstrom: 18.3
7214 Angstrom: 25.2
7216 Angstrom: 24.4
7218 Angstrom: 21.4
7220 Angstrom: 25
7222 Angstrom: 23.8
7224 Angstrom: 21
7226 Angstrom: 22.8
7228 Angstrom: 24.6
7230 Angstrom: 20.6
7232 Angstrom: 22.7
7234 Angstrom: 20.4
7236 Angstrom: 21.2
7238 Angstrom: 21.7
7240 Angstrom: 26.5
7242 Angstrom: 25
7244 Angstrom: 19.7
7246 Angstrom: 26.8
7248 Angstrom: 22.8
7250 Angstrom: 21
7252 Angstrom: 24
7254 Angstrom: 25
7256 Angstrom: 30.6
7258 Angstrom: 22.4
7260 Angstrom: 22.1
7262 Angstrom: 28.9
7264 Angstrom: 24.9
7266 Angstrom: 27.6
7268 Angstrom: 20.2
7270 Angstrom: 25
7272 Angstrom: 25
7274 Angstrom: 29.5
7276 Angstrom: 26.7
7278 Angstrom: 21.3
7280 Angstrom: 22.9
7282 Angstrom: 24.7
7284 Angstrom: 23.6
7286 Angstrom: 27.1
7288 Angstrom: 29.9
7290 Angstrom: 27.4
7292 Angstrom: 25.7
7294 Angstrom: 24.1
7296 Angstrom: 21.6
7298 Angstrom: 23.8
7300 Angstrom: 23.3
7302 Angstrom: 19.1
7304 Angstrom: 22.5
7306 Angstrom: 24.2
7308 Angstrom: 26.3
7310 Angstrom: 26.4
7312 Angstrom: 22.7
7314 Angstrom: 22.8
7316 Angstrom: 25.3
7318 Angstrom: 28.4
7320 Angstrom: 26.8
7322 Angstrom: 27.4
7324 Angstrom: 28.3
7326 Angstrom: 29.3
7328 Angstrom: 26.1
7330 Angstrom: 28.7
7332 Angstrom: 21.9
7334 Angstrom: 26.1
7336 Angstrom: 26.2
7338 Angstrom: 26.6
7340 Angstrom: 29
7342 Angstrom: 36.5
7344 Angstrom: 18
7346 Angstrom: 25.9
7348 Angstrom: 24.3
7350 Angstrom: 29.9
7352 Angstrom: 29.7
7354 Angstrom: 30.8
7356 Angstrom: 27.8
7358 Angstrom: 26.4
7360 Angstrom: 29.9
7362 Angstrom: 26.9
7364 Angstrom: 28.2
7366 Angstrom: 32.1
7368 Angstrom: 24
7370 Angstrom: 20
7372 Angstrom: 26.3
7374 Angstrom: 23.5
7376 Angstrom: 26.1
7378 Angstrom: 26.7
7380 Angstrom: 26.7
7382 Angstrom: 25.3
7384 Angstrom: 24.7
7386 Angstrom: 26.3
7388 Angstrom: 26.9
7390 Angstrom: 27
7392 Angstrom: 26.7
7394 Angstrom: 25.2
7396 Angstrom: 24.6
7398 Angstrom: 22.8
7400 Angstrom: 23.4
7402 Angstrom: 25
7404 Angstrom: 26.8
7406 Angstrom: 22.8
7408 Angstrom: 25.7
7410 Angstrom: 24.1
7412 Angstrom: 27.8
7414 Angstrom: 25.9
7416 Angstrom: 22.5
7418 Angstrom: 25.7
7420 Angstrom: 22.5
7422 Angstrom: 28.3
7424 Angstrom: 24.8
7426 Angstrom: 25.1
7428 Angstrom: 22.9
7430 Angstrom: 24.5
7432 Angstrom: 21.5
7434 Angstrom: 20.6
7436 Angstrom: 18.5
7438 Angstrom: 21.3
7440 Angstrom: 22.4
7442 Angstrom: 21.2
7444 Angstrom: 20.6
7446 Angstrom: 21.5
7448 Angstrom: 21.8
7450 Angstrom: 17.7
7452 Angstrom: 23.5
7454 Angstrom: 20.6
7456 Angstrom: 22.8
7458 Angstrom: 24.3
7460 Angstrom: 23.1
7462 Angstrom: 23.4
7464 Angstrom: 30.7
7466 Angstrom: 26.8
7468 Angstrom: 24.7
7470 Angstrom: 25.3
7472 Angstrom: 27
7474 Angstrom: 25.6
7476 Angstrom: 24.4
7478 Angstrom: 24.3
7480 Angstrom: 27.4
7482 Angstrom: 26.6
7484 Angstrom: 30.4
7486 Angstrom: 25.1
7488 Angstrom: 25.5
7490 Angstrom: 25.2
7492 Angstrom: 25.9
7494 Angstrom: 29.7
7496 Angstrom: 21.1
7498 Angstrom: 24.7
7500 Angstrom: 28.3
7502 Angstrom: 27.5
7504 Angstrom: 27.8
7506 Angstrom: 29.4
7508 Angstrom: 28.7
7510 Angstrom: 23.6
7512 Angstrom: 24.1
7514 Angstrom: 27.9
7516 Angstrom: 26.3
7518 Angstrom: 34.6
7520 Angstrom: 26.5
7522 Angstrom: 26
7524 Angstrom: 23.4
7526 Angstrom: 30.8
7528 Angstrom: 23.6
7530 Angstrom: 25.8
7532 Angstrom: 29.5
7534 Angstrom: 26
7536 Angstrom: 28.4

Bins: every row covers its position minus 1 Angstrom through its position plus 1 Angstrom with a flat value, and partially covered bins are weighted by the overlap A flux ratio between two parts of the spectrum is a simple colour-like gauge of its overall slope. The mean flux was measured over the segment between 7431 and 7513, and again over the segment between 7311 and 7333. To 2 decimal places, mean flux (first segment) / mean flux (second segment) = 0.94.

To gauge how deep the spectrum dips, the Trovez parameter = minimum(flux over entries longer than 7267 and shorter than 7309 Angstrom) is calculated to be 19.1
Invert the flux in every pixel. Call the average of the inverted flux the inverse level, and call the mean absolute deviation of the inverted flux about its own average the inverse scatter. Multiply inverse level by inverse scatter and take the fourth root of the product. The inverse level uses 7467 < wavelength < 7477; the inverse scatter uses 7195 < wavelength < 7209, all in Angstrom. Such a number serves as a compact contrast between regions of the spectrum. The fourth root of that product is 0.117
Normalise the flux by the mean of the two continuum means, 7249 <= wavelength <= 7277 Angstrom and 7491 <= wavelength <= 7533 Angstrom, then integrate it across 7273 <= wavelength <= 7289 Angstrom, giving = 16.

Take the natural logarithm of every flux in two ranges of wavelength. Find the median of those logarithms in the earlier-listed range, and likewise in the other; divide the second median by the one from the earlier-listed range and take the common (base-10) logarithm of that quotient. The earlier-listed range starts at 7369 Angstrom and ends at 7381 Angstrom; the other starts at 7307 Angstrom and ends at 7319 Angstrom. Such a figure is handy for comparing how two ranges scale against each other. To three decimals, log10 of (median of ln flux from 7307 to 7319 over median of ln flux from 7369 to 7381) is -0.002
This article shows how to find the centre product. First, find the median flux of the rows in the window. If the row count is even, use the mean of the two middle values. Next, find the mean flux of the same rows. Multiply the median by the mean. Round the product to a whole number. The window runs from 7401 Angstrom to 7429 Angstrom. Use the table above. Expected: 626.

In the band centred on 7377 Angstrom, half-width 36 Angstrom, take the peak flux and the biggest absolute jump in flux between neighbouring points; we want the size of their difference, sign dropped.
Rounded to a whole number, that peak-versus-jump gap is 18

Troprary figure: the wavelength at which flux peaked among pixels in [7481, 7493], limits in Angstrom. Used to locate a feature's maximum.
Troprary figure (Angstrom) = 7484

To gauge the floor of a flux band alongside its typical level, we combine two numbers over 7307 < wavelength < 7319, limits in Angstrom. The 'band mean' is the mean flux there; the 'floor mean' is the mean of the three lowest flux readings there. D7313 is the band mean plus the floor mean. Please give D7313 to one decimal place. 48.9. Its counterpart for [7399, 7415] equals 48.6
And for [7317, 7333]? 52.0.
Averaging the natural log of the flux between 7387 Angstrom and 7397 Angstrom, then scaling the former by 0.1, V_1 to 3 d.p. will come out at 0.326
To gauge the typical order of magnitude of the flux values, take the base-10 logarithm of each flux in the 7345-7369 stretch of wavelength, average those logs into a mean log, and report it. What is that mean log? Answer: 1.45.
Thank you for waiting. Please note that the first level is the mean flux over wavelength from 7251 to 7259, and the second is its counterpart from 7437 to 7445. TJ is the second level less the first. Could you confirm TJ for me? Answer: -4.1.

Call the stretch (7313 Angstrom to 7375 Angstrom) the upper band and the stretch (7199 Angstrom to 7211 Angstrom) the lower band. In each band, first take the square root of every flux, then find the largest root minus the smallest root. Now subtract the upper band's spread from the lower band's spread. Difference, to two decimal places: -0.96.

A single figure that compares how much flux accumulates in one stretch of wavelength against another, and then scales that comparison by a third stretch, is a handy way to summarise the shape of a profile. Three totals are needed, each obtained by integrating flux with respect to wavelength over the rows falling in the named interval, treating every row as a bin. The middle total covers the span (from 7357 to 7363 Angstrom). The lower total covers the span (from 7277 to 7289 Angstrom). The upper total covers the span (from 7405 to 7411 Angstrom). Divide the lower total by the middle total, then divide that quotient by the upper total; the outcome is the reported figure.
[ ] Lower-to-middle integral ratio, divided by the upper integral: 0.012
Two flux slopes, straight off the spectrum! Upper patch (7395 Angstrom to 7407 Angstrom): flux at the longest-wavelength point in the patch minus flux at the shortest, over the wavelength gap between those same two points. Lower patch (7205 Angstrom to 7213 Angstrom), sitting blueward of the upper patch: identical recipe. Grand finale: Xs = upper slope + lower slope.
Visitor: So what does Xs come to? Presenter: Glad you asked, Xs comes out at -1.5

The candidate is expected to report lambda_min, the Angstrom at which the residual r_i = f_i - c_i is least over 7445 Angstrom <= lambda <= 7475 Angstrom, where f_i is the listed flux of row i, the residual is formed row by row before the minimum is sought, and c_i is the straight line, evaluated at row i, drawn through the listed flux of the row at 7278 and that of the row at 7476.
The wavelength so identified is 7450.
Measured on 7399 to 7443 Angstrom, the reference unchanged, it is 7436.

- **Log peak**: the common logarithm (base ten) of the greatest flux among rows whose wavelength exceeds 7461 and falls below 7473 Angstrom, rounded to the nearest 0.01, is 1.49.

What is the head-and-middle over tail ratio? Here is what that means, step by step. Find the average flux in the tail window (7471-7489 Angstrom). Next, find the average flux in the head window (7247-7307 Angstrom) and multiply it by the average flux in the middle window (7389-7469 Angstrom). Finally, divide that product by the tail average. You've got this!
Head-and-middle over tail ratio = 22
